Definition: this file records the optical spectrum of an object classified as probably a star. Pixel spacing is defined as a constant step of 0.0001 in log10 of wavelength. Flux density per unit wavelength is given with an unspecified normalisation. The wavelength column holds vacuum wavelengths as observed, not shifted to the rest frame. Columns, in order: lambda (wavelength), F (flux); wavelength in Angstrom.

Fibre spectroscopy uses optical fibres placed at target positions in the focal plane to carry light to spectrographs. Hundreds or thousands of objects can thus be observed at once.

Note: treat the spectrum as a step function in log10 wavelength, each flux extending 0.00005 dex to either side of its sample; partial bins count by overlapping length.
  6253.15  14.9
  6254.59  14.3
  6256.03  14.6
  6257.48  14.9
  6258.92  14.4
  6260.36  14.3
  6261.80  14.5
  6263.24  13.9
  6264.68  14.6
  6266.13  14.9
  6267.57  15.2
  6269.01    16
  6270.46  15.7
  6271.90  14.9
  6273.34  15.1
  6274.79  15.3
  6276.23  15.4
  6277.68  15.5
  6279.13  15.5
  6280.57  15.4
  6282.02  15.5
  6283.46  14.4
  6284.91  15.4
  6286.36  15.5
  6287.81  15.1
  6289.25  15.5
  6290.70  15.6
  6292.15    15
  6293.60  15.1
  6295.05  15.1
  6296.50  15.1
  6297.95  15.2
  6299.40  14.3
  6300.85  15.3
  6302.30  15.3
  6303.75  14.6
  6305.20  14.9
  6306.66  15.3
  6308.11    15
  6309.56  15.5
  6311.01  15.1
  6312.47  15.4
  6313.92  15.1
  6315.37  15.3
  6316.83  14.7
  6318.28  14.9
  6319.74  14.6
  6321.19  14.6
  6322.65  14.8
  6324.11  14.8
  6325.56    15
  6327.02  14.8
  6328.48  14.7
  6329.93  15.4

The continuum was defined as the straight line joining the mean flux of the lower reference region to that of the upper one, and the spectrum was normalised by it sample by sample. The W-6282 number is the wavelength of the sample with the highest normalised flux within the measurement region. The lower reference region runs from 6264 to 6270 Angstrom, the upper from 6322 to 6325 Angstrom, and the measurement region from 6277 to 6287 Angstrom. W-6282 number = 6286.36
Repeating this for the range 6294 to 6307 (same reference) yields 6306.66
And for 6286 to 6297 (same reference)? 6290.70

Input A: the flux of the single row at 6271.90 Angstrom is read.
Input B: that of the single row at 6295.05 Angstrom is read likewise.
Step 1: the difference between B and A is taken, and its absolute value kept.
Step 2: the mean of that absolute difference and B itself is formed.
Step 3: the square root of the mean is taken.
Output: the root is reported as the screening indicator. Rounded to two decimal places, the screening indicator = 2.77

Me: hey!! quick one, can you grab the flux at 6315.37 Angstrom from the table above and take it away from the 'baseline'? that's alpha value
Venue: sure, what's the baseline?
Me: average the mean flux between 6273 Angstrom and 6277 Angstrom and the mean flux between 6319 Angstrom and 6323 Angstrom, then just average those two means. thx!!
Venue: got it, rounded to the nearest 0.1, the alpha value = -0.3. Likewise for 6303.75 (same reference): 0.4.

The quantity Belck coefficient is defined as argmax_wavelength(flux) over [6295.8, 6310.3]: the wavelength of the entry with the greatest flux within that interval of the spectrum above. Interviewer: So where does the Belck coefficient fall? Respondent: 6309.56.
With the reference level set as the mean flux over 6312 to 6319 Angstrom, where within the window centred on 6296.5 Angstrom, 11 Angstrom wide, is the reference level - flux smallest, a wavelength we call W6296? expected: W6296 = 6300.85 Angstrom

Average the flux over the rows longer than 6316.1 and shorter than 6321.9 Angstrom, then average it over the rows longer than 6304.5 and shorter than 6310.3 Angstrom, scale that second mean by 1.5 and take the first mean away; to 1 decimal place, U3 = 8.1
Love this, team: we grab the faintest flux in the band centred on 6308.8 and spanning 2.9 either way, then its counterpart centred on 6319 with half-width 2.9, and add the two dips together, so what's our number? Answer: 29.60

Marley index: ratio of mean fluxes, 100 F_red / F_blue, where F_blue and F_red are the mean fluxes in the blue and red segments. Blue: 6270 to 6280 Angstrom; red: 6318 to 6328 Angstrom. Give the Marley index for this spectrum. 96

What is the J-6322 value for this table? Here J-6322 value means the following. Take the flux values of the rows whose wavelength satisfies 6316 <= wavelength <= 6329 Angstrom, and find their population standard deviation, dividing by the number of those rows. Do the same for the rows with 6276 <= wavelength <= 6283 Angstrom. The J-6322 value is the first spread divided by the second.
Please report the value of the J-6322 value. 2.5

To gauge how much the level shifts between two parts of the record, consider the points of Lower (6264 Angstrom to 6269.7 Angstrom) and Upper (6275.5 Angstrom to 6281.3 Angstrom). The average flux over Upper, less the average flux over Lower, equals 0.27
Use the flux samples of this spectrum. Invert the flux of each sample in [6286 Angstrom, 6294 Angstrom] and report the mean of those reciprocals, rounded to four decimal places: 0.0654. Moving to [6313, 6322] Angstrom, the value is 0.0673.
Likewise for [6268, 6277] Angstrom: 0.0650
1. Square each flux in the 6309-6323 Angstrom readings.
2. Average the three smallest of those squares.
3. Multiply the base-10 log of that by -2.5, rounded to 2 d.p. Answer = -5.83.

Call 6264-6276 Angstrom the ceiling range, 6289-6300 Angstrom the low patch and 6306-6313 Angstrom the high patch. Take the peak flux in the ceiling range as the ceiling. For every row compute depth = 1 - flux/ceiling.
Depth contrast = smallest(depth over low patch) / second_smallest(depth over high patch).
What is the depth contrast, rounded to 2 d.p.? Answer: 0.67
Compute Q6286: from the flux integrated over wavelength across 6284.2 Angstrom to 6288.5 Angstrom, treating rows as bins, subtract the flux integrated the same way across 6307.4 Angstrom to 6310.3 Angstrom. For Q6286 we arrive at 22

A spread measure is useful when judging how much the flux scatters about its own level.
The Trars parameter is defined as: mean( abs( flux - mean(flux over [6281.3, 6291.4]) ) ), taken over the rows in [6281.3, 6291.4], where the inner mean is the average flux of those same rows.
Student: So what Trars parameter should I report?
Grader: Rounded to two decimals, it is 0.31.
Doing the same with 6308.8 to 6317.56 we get 0.22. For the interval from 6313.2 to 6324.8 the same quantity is 0.19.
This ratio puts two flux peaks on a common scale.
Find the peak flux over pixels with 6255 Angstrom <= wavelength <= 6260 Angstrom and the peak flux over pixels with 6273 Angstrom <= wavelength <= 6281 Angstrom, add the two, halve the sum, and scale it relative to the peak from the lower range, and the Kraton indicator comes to 1.02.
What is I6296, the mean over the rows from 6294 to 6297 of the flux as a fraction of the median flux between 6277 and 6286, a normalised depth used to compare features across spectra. 0.977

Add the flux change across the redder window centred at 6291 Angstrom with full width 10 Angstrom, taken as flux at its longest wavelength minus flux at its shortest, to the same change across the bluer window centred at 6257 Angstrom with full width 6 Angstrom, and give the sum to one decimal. -0.3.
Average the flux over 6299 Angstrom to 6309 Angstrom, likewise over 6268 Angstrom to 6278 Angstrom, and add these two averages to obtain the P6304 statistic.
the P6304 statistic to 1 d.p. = 30.4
